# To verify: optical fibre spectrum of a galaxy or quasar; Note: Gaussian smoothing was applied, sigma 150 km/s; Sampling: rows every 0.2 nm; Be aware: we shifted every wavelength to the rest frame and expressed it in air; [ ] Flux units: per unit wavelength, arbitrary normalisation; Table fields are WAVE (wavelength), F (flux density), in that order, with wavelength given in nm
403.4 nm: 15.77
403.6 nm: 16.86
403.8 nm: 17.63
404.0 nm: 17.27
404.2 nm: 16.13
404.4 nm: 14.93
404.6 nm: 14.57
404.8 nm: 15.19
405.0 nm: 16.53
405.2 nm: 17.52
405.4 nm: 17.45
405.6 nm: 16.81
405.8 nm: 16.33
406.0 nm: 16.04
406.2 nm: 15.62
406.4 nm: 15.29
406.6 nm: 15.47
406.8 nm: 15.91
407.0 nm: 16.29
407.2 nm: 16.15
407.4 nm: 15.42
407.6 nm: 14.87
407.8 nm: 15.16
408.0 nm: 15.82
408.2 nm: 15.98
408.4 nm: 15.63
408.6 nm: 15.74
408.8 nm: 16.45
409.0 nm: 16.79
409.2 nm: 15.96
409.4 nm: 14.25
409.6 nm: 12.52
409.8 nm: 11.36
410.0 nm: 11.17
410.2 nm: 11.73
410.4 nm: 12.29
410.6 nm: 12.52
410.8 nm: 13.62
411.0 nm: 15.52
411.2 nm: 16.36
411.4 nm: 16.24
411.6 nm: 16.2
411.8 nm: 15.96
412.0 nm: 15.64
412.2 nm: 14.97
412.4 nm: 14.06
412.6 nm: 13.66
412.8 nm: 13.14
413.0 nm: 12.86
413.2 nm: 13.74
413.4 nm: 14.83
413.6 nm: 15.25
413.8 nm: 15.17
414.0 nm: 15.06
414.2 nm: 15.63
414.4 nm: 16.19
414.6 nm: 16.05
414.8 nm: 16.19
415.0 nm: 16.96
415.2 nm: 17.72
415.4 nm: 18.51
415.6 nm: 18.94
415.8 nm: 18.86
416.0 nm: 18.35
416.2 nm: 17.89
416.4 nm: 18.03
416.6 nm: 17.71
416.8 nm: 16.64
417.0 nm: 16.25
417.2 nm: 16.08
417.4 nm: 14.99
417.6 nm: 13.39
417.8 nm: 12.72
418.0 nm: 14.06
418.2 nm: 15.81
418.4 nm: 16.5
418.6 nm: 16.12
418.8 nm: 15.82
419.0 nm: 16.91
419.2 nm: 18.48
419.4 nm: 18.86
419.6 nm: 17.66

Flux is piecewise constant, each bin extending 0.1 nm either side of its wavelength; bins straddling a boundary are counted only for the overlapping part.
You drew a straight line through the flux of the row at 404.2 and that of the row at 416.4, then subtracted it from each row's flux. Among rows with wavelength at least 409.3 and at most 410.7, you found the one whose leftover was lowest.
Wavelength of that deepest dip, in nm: 410.0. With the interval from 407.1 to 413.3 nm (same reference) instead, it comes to 410.0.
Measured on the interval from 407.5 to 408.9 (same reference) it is 407.6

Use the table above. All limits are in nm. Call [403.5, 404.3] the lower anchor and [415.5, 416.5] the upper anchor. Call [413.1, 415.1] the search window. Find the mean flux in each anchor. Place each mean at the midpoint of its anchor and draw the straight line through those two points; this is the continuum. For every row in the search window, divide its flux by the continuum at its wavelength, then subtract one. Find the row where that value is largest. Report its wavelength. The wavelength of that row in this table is 415.0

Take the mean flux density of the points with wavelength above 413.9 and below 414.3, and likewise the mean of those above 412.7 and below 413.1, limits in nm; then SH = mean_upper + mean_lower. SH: 28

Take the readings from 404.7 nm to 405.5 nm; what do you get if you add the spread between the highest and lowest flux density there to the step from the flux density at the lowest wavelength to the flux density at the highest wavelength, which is 4.6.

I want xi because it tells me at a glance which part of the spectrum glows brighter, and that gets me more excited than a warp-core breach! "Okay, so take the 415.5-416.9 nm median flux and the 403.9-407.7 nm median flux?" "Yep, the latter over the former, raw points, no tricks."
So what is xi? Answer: 0.89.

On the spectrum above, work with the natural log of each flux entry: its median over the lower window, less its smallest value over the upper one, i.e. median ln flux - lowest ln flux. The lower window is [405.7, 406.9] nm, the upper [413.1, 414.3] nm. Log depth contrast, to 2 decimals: 0.14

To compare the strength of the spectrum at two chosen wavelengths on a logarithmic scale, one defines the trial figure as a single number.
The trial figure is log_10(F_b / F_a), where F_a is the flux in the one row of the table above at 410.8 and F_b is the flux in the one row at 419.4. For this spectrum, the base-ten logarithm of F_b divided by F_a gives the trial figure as 0.14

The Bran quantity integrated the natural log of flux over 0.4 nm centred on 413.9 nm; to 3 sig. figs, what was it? 1.09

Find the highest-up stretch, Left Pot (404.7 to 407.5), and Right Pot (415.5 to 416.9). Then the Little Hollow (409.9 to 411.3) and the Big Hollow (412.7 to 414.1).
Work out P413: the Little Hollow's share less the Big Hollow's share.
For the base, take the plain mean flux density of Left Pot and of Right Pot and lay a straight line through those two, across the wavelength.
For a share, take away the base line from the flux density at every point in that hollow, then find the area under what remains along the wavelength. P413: -1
